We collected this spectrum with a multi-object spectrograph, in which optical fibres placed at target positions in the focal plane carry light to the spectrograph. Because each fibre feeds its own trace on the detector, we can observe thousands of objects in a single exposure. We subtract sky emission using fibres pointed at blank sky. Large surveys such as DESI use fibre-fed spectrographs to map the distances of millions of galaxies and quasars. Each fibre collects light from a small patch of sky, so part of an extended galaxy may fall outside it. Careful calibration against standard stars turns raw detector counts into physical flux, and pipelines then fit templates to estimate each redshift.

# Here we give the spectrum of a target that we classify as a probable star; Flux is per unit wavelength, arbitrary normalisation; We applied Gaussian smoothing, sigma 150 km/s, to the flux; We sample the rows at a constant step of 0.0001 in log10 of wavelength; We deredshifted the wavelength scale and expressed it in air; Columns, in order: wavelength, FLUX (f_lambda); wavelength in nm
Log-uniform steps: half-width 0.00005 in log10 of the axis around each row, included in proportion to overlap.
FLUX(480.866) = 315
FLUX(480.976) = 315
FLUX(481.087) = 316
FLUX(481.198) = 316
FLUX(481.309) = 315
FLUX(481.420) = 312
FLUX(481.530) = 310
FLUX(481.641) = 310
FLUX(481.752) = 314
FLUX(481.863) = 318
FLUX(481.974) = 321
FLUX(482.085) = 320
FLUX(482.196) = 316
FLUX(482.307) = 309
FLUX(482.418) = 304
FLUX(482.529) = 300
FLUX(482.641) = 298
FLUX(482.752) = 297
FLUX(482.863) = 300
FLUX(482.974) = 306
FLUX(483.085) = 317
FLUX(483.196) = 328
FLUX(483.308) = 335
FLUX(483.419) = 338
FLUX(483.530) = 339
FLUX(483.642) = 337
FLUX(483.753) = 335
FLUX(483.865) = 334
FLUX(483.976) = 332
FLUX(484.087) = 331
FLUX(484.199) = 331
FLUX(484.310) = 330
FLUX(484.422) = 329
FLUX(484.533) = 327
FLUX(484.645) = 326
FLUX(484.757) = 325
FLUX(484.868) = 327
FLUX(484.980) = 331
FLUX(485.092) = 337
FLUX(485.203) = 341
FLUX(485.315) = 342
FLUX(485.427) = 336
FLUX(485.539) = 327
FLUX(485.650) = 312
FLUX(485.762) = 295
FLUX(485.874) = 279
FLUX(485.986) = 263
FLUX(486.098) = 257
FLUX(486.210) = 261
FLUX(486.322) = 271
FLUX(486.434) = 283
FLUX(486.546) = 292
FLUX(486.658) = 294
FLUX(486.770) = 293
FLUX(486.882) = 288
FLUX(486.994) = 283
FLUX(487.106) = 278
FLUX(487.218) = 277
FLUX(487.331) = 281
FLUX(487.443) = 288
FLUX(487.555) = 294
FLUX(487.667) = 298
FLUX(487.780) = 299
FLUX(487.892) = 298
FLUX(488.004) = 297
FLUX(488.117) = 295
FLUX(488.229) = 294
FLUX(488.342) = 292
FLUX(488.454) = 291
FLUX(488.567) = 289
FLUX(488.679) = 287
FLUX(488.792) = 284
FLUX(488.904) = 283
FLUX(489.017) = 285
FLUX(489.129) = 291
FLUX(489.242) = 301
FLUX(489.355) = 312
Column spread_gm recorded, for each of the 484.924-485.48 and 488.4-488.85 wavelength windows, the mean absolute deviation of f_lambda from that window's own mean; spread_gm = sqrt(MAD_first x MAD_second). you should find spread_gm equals 2.7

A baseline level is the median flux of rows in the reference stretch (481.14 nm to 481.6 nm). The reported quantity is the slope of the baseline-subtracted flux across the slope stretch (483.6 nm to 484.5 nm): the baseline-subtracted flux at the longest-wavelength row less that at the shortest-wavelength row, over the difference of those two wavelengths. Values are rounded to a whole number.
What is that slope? -10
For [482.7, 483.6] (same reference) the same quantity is 54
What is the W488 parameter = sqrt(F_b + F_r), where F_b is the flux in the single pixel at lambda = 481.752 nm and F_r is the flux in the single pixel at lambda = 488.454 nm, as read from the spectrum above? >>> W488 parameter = 24.6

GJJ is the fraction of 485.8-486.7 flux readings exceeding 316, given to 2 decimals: 0.00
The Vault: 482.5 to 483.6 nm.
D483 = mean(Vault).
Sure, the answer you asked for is 316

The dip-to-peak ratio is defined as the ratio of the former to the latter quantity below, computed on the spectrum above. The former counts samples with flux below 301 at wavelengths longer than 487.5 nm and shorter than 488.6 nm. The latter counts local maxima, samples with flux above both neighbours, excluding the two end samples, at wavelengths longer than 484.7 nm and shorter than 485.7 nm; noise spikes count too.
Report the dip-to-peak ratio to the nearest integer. 10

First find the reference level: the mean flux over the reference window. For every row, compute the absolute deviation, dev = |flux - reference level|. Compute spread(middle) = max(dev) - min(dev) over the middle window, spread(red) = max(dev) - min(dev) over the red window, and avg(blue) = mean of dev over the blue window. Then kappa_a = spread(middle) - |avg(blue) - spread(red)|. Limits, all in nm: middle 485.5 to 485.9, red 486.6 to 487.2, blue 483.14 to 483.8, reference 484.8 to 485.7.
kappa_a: 37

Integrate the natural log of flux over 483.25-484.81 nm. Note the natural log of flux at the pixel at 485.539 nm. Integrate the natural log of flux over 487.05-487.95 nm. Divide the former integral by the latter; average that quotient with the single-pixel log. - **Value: 3.8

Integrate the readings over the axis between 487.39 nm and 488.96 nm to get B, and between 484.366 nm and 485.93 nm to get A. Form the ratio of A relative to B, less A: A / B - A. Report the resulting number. -505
